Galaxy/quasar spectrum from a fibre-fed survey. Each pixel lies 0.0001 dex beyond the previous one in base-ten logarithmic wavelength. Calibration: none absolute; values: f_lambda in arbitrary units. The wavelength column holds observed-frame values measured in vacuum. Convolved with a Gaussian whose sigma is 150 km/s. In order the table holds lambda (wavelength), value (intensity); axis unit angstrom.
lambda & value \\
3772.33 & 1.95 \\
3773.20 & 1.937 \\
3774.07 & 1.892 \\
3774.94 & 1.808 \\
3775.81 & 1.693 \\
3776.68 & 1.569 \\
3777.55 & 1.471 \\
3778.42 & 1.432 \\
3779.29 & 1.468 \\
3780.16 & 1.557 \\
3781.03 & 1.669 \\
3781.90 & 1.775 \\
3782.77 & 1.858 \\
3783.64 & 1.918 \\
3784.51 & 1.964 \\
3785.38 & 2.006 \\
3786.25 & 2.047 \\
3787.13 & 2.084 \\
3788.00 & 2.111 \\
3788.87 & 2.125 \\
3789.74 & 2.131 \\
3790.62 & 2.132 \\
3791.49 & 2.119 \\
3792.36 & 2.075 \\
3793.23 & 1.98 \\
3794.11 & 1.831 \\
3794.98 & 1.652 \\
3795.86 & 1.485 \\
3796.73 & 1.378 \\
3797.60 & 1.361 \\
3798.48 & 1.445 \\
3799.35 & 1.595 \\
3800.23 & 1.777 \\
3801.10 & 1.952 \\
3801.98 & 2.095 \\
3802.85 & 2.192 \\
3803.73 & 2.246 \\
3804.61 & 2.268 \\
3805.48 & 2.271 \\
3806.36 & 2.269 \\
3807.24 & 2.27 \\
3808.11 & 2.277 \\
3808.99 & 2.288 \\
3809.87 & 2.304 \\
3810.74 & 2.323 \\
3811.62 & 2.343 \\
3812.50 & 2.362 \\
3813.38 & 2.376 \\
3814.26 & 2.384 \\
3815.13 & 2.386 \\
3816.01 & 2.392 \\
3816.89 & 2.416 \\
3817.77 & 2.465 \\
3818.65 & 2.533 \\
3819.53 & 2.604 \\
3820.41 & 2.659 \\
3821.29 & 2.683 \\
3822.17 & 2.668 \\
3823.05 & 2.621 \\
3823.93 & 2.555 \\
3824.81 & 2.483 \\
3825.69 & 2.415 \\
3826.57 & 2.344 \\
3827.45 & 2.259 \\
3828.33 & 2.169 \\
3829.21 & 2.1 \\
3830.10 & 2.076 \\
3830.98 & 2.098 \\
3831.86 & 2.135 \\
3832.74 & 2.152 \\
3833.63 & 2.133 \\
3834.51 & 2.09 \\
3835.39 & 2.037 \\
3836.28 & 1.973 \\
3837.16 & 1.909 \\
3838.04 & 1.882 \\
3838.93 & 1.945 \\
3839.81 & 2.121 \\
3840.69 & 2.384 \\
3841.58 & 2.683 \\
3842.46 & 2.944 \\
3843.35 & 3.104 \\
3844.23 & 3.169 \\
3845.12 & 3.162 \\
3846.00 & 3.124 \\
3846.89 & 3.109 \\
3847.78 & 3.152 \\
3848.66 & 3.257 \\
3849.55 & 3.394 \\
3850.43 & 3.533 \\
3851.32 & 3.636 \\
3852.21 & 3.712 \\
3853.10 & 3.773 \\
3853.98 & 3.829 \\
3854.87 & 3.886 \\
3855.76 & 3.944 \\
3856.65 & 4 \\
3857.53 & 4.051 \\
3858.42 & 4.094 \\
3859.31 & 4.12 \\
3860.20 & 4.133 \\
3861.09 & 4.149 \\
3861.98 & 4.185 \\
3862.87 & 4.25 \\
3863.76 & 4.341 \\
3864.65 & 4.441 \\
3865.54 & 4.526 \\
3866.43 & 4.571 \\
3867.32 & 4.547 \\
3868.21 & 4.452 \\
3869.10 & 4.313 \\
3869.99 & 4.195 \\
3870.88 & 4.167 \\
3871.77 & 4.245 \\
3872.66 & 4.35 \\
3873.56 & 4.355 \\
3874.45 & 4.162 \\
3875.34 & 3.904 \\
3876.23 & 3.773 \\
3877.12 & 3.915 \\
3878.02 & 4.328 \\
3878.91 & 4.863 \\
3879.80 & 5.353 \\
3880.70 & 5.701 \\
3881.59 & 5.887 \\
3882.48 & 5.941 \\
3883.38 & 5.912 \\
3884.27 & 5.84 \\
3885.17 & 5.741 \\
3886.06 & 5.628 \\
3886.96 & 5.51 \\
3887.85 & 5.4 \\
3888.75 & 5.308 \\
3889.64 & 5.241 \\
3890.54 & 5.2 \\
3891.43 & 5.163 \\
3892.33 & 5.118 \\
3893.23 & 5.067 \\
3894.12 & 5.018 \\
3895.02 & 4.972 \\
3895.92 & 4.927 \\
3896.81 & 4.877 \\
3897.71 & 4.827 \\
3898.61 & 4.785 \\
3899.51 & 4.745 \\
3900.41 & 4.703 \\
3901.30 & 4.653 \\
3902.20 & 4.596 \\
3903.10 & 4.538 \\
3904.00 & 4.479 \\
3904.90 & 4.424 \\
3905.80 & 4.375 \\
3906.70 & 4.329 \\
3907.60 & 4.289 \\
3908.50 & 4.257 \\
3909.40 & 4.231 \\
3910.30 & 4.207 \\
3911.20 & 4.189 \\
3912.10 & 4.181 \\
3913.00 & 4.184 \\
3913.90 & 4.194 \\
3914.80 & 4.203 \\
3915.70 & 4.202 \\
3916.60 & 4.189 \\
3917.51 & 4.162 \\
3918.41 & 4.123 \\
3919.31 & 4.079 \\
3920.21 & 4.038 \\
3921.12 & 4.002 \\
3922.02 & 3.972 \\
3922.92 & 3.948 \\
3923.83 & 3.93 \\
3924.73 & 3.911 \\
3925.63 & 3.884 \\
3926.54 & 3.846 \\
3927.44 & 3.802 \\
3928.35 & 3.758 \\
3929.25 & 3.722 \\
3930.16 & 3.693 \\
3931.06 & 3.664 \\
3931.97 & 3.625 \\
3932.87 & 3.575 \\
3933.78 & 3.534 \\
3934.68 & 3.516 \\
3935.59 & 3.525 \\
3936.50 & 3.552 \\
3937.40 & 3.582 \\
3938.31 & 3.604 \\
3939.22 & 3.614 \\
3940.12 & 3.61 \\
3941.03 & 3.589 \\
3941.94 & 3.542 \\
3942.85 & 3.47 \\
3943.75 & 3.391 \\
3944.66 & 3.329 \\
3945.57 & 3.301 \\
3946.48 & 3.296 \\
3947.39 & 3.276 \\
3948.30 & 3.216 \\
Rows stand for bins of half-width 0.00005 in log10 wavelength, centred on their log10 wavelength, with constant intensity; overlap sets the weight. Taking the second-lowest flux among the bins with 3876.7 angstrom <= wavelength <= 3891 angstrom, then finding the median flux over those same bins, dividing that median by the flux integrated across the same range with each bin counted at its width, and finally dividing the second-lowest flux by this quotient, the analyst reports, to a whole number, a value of 61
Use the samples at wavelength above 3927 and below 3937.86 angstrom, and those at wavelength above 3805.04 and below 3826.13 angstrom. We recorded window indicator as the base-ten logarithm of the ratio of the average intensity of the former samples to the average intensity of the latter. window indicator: 0.17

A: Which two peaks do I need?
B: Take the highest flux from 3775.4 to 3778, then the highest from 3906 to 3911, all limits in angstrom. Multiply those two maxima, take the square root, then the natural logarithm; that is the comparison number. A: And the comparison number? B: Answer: 1.0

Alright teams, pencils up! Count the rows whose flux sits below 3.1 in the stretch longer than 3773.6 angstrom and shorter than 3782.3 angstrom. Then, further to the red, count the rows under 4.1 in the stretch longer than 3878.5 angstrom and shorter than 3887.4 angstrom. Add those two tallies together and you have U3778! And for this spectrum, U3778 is 10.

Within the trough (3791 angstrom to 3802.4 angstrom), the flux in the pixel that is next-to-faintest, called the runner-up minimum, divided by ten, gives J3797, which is 0.14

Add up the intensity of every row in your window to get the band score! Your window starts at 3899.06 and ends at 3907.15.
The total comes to 41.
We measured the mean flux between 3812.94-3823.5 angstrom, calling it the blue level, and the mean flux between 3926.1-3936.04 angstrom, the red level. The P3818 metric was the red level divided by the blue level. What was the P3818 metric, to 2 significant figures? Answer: 1.5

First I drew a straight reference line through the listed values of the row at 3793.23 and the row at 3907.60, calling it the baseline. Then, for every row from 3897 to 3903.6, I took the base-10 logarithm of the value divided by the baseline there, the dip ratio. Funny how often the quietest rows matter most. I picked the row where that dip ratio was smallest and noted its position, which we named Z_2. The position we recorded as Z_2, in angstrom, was 3903.10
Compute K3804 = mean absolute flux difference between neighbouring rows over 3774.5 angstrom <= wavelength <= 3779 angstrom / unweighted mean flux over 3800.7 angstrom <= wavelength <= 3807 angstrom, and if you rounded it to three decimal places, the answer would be 0.043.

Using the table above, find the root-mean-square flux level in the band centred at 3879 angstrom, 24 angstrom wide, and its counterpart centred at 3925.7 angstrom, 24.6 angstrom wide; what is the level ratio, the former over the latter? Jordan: 1.3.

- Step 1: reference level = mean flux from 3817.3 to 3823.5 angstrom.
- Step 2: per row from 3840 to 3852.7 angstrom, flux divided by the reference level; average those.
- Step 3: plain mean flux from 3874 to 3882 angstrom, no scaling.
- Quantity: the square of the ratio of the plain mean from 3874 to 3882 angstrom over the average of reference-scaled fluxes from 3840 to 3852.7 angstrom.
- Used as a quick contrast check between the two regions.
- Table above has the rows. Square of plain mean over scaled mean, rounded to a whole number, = 15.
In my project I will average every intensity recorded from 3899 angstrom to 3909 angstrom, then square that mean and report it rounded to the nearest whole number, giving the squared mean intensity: 20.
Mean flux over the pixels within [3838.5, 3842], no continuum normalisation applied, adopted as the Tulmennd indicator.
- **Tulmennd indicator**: 2.3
